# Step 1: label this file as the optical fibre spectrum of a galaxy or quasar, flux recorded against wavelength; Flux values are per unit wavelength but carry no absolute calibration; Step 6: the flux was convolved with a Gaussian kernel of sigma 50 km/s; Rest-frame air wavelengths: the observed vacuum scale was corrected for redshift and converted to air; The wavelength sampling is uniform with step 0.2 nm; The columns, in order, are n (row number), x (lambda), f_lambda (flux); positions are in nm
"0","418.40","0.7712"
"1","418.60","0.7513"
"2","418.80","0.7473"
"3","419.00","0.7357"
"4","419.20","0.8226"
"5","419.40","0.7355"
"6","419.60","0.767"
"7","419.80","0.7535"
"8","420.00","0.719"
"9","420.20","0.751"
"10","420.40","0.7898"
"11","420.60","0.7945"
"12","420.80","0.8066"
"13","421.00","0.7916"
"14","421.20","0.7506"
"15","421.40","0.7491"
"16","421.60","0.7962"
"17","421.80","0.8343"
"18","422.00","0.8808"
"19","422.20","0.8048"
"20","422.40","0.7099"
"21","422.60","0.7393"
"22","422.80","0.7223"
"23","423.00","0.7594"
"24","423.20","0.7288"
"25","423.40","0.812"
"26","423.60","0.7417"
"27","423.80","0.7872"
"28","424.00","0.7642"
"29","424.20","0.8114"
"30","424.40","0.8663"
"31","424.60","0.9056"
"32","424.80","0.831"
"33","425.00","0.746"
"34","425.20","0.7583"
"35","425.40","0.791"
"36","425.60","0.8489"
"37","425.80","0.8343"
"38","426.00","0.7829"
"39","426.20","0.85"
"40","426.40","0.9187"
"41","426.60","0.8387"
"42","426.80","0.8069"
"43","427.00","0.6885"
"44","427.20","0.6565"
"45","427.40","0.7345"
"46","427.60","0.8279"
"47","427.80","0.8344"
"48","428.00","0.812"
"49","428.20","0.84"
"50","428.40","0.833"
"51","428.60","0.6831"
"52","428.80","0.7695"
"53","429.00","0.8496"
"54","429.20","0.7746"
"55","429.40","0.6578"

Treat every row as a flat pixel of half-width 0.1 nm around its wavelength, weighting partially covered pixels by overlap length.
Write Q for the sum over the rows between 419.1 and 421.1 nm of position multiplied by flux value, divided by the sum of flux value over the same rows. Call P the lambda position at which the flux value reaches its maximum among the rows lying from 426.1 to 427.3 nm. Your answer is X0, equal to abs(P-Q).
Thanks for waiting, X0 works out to 6.29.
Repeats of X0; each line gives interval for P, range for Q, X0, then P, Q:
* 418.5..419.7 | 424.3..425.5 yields 5.68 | 419.20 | 424.88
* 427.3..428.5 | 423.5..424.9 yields 3.98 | 428.20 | 424.22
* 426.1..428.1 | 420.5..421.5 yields 5.41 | 426.40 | 420.99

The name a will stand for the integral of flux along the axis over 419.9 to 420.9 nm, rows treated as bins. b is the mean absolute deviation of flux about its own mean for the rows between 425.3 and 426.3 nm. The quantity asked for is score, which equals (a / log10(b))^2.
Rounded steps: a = 0.77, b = 0.028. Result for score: 0.245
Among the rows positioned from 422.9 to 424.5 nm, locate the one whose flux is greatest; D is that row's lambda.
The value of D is 424.40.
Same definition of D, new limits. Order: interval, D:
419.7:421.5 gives 420.80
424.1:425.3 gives 424.60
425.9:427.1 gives 426.40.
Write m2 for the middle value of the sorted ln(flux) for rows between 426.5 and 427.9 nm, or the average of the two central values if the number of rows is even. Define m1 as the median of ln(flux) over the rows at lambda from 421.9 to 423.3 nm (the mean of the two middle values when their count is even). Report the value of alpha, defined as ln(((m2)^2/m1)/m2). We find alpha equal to -0.34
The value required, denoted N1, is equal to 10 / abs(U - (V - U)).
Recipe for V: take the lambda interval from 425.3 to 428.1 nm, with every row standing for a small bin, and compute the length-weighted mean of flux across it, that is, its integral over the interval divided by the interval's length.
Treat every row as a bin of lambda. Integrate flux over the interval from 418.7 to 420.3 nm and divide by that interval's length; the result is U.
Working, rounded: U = 0.75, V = 0.802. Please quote 14.2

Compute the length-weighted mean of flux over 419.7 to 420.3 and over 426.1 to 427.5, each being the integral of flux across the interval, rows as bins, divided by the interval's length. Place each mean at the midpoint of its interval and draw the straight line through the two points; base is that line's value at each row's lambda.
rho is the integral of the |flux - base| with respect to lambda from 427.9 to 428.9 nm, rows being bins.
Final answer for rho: 0.049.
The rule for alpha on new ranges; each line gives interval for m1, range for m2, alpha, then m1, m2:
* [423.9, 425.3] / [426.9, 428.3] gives 0.00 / -0.21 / -0.208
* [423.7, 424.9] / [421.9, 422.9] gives 0.43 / -0.20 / -0.302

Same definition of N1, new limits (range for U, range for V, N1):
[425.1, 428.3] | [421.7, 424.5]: 12.2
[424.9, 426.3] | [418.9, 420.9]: 12.0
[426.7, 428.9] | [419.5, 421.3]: 12.9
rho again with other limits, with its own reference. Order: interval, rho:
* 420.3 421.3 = 0.040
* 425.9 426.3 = 0.014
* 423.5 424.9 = 0.076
